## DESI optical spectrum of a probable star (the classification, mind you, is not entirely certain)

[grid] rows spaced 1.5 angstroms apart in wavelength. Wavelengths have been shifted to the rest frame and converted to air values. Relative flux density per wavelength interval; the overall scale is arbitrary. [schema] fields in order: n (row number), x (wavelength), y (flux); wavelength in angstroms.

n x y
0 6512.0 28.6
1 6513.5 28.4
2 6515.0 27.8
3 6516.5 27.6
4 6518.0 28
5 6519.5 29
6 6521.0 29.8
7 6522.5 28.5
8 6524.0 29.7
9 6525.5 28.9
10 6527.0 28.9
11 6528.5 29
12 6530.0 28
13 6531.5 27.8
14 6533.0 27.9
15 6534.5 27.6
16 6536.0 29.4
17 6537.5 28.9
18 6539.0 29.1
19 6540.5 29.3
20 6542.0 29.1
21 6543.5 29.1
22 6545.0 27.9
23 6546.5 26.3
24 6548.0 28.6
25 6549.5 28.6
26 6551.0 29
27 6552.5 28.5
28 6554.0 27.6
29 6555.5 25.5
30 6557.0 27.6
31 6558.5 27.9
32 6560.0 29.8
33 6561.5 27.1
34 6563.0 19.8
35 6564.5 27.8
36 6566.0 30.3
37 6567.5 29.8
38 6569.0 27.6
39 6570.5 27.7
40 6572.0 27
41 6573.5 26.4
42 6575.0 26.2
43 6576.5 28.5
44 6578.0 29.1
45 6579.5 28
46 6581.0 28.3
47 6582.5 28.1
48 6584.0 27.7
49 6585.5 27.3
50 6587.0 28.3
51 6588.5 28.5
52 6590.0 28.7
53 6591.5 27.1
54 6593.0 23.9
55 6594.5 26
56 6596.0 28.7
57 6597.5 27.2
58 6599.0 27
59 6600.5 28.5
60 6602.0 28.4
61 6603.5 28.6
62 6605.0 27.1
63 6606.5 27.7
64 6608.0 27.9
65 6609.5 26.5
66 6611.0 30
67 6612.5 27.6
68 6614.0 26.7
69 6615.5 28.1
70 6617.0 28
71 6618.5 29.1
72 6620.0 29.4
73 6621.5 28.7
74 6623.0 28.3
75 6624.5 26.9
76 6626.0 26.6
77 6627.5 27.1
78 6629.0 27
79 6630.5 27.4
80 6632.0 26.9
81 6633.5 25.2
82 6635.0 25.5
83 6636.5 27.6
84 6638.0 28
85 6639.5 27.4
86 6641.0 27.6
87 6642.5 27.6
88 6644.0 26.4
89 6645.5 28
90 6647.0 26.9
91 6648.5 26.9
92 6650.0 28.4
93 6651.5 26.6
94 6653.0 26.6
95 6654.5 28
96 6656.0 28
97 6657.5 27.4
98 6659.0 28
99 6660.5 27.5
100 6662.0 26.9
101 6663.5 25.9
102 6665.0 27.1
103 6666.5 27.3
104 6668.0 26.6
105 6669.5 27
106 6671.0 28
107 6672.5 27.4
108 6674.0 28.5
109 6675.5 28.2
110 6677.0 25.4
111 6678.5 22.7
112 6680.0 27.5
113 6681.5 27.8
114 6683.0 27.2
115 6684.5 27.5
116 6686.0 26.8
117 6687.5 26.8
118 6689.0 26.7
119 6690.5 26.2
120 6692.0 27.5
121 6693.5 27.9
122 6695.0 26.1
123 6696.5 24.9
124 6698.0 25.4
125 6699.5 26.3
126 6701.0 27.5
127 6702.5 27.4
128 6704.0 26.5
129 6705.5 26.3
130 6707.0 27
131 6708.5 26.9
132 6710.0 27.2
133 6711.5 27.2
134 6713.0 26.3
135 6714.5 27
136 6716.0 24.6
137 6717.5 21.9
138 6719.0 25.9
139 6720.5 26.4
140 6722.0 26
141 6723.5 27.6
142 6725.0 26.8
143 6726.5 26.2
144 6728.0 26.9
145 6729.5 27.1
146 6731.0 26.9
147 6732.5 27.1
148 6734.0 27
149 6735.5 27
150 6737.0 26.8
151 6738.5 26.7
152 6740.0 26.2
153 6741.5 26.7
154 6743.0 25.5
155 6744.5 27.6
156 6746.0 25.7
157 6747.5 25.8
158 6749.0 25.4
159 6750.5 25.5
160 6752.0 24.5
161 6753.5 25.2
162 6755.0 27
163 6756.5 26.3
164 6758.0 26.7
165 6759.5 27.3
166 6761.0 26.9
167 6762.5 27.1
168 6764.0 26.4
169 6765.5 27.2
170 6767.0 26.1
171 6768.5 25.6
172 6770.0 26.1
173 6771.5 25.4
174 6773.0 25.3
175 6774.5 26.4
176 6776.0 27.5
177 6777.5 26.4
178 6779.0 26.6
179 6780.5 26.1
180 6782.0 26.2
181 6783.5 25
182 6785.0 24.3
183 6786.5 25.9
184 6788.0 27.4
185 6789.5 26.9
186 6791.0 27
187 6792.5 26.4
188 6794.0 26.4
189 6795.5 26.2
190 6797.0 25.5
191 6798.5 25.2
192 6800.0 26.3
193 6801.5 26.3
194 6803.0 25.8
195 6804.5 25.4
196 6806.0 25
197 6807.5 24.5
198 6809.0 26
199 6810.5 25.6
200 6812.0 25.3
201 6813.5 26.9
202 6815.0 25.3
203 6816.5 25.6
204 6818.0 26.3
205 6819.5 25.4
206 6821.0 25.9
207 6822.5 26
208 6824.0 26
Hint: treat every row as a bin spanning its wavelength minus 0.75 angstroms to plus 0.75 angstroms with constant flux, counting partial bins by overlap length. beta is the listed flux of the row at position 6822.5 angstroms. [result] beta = 26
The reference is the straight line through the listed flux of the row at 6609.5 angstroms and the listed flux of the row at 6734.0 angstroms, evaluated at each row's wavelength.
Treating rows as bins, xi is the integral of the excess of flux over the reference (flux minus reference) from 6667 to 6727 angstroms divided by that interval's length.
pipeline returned -0.3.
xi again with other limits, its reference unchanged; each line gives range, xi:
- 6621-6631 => 0.8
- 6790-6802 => -1.1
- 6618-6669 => 0.7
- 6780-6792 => -1.1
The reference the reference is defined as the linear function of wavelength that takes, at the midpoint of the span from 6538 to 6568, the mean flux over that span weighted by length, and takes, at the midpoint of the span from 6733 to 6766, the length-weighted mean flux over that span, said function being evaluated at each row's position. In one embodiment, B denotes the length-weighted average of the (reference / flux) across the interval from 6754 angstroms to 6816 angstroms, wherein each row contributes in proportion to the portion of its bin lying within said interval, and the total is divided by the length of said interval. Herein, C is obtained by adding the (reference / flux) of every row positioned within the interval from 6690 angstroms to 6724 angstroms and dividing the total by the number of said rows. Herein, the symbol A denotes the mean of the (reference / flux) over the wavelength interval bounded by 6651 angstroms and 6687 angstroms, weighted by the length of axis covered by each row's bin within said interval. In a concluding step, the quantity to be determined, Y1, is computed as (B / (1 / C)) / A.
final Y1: 1.02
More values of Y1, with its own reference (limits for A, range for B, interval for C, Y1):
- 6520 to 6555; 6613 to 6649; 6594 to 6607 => 1.01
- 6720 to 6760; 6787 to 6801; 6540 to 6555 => 0.97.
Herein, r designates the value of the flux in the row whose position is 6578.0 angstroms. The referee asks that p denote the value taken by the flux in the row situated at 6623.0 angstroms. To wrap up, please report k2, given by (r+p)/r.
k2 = 1.97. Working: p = 28.3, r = 29.1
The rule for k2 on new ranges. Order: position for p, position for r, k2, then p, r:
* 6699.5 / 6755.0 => 1.97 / 26.3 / 27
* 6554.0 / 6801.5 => 2.05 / 27.6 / 26.3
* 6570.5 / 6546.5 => 2.05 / 27.7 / 26.3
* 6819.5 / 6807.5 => 2.04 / 25.4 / 24.5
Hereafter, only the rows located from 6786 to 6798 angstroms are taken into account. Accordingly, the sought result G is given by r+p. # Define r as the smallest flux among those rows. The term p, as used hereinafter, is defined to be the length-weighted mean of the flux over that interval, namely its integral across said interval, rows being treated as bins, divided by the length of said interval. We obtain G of 51.9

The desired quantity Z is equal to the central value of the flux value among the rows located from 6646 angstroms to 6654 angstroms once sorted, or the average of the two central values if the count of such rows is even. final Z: 26.9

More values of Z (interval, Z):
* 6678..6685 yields 27.5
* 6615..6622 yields 28.7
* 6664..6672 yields 27.1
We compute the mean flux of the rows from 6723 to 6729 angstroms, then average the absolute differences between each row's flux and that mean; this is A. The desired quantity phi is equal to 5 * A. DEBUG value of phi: 1.9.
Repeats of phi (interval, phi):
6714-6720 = 8.0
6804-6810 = 2.4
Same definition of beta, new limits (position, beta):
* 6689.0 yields 26.7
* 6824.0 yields 26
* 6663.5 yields 25.9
